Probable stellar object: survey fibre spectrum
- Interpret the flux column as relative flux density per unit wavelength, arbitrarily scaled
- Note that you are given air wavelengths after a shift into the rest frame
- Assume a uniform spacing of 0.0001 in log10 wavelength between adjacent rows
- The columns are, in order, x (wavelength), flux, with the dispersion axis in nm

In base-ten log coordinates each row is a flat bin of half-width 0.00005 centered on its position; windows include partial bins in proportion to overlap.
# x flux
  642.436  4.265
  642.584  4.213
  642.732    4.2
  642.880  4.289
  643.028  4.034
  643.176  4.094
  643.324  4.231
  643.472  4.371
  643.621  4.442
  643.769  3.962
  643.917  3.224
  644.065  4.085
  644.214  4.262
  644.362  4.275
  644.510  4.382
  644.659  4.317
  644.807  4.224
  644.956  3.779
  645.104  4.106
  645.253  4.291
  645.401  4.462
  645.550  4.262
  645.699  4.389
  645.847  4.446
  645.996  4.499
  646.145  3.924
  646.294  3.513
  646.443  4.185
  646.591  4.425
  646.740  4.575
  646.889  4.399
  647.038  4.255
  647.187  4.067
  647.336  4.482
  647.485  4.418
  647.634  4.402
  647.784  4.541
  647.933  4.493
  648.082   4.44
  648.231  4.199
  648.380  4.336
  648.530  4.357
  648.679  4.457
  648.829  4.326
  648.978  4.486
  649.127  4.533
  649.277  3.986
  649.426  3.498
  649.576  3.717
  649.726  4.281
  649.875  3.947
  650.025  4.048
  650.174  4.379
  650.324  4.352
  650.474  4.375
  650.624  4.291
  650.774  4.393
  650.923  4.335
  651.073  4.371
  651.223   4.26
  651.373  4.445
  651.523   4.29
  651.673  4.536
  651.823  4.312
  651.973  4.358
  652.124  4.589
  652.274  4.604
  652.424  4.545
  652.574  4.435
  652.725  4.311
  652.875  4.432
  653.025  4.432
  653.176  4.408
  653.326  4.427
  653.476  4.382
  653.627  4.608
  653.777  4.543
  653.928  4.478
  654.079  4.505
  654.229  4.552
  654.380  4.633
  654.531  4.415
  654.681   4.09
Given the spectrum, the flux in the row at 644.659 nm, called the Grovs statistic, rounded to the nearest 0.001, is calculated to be 4.317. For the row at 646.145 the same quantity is 3.924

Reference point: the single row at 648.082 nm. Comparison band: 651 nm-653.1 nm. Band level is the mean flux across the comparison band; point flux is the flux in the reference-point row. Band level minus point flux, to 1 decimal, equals 0.0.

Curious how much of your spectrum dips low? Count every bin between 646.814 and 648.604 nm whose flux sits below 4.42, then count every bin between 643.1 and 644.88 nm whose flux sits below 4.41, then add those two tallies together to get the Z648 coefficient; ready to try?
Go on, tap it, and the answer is 19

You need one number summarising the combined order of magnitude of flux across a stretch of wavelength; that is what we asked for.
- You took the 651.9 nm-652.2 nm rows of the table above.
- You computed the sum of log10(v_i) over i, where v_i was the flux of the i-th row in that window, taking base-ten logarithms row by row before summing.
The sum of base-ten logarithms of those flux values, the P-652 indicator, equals 1.30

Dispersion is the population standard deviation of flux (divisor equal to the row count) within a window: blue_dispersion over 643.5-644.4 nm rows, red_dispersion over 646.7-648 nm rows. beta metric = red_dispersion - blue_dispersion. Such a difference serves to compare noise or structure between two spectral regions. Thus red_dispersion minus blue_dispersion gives -0.25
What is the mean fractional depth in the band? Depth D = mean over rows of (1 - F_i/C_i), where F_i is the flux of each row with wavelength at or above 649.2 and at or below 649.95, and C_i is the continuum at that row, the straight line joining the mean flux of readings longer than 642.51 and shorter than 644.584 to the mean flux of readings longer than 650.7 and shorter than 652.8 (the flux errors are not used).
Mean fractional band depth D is 0.105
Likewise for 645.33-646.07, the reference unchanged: -0.046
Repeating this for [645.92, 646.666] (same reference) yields 0.030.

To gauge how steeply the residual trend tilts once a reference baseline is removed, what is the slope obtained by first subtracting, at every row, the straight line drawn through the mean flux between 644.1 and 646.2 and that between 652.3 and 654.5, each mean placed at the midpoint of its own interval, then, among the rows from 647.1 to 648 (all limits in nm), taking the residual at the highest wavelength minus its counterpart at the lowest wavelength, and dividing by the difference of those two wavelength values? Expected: 0.54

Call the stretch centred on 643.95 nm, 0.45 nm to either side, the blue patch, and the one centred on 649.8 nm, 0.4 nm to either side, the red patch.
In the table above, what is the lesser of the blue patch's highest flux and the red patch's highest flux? 4.379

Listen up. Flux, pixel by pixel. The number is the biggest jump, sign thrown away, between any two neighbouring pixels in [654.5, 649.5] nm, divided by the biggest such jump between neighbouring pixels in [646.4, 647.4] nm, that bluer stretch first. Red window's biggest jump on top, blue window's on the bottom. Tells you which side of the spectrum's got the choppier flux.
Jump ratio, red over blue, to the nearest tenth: 1.4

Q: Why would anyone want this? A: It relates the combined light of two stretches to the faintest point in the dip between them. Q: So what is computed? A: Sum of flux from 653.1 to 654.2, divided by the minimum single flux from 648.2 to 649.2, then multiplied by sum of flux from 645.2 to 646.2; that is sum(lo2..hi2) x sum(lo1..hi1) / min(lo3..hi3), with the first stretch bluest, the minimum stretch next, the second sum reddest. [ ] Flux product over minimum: 226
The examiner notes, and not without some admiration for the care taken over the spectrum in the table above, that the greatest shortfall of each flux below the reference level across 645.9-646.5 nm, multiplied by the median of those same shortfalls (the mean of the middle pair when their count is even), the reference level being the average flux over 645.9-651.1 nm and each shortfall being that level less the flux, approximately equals 0.16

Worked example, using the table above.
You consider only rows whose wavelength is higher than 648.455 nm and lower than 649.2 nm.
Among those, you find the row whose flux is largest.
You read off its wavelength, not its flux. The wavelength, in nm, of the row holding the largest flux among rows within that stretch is 649.127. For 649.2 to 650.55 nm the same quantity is 650.174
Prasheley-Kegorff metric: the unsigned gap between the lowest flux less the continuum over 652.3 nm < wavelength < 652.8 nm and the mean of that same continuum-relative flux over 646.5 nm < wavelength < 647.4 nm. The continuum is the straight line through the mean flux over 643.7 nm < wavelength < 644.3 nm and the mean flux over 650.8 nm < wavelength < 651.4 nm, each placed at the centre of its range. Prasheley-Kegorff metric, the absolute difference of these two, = 0.4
